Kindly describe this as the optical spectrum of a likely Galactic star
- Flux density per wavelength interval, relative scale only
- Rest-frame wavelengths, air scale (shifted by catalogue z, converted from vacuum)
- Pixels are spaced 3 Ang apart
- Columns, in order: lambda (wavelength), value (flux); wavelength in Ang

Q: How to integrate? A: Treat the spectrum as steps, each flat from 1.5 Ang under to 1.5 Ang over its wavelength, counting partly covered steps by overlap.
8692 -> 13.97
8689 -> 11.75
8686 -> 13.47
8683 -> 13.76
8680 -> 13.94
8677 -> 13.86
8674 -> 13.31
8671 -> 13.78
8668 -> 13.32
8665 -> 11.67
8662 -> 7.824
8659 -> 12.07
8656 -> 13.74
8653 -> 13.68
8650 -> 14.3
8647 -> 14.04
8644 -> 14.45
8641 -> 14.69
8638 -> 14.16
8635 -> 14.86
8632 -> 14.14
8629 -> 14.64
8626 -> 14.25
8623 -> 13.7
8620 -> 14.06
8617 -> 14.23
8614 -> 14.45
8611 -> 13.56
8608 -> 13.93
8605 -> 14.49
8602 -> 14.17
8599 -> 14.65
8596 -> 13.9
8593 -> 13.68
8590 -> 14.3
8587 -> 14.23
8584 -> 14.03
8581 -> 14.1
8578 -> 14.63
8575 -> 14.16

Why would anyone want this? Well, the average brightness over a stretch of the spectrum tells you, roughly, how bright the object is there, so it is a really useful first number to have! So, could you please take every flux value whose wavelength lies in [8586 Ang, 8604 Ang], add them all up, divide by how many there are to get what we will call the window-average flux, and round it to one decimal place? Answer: 14.2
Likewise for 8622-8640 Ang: 14.3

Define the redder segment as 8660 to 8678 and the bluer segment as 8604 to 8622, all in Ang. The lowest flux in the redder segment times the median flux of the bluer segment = 111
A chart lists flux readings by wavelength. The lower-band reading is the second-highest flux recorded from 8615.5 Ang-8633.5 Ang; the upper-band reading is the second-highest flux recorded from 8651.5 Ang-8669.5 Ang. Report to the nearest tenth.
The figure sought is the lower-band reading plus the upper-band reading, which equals 27.9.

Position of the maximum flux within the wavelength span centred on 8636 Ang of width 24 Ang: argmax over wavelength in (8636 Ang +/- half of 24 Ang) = 8635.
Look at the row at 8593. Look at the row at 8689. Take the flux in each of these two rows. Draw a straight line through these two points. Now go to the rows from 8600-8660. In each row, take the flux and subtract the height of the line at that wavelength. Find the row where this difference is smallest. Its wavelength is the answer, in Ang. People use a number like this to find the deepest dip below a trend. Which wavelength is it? 8659 Ang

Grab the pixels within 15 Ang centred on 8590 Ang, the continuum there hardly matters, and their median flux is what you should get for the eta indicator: 14.0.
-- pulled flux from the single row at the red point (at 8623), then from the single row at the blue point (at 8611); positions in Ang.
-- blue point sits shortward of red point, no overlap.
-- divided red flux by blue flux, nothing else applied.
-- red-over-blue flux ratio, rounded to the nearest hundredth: 1.01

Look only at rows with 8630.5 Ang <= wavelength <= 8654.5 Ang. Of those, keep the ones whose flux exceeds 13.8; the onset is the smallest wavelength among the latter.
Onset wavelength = 8632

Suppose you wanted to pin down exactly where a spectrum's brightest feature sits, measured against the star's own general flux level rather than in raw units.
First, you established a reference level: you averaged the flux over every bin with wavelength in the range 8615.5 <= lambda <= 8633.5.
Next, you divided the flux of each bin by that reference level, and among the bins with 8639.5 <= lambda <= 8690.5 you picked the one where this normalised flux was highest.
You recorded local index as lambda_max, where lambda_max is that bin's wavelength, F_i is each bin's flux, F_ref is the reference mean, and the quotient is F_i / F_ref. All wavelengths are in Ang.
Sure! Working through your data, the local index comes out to 8641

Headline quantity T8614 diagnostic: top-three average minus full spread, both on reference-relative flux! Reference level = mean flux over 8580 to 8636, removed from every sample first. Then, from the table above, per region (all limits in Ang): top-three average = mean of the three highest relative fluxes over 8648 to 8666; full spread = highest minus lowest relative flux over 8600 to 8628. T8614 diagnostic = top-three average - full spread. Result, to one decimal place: -1.2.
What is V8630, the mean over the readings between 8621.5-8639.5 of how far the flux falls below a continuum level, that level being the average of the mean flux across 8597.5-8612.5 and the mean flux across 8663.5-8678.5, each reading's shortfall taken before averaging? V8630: -0.6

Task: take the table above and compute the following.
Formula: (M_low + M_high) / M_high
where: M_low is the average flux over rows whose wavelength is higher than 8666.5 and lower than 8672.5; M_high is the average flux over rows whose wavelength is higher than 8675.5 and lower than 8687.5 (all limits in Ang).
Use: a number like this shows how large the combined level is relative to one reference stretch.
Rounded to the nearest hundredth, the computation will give 1.98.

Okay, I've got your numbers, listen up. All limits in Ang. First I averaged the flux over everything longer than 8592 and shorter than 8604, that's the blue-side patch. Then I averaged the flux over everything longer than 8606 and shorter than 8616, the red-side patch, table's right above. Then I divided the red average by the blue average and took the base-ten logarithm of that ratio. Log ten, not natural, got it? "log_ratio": -0.004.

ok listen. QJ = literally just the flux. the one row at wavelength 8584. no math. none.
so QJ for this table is 14.03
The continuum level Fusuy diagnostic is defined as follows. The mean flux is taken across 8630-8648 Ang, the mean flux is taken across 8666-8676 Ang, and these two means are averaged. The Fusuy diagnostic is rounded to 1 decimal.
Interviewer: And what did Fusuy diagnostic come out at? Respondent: 13.9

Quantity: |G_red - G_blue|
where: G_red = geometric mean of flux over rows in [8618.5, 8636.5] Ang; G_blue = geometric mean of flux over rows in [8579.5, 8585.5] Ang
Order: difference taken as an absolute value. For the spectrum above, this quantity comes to 0.20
